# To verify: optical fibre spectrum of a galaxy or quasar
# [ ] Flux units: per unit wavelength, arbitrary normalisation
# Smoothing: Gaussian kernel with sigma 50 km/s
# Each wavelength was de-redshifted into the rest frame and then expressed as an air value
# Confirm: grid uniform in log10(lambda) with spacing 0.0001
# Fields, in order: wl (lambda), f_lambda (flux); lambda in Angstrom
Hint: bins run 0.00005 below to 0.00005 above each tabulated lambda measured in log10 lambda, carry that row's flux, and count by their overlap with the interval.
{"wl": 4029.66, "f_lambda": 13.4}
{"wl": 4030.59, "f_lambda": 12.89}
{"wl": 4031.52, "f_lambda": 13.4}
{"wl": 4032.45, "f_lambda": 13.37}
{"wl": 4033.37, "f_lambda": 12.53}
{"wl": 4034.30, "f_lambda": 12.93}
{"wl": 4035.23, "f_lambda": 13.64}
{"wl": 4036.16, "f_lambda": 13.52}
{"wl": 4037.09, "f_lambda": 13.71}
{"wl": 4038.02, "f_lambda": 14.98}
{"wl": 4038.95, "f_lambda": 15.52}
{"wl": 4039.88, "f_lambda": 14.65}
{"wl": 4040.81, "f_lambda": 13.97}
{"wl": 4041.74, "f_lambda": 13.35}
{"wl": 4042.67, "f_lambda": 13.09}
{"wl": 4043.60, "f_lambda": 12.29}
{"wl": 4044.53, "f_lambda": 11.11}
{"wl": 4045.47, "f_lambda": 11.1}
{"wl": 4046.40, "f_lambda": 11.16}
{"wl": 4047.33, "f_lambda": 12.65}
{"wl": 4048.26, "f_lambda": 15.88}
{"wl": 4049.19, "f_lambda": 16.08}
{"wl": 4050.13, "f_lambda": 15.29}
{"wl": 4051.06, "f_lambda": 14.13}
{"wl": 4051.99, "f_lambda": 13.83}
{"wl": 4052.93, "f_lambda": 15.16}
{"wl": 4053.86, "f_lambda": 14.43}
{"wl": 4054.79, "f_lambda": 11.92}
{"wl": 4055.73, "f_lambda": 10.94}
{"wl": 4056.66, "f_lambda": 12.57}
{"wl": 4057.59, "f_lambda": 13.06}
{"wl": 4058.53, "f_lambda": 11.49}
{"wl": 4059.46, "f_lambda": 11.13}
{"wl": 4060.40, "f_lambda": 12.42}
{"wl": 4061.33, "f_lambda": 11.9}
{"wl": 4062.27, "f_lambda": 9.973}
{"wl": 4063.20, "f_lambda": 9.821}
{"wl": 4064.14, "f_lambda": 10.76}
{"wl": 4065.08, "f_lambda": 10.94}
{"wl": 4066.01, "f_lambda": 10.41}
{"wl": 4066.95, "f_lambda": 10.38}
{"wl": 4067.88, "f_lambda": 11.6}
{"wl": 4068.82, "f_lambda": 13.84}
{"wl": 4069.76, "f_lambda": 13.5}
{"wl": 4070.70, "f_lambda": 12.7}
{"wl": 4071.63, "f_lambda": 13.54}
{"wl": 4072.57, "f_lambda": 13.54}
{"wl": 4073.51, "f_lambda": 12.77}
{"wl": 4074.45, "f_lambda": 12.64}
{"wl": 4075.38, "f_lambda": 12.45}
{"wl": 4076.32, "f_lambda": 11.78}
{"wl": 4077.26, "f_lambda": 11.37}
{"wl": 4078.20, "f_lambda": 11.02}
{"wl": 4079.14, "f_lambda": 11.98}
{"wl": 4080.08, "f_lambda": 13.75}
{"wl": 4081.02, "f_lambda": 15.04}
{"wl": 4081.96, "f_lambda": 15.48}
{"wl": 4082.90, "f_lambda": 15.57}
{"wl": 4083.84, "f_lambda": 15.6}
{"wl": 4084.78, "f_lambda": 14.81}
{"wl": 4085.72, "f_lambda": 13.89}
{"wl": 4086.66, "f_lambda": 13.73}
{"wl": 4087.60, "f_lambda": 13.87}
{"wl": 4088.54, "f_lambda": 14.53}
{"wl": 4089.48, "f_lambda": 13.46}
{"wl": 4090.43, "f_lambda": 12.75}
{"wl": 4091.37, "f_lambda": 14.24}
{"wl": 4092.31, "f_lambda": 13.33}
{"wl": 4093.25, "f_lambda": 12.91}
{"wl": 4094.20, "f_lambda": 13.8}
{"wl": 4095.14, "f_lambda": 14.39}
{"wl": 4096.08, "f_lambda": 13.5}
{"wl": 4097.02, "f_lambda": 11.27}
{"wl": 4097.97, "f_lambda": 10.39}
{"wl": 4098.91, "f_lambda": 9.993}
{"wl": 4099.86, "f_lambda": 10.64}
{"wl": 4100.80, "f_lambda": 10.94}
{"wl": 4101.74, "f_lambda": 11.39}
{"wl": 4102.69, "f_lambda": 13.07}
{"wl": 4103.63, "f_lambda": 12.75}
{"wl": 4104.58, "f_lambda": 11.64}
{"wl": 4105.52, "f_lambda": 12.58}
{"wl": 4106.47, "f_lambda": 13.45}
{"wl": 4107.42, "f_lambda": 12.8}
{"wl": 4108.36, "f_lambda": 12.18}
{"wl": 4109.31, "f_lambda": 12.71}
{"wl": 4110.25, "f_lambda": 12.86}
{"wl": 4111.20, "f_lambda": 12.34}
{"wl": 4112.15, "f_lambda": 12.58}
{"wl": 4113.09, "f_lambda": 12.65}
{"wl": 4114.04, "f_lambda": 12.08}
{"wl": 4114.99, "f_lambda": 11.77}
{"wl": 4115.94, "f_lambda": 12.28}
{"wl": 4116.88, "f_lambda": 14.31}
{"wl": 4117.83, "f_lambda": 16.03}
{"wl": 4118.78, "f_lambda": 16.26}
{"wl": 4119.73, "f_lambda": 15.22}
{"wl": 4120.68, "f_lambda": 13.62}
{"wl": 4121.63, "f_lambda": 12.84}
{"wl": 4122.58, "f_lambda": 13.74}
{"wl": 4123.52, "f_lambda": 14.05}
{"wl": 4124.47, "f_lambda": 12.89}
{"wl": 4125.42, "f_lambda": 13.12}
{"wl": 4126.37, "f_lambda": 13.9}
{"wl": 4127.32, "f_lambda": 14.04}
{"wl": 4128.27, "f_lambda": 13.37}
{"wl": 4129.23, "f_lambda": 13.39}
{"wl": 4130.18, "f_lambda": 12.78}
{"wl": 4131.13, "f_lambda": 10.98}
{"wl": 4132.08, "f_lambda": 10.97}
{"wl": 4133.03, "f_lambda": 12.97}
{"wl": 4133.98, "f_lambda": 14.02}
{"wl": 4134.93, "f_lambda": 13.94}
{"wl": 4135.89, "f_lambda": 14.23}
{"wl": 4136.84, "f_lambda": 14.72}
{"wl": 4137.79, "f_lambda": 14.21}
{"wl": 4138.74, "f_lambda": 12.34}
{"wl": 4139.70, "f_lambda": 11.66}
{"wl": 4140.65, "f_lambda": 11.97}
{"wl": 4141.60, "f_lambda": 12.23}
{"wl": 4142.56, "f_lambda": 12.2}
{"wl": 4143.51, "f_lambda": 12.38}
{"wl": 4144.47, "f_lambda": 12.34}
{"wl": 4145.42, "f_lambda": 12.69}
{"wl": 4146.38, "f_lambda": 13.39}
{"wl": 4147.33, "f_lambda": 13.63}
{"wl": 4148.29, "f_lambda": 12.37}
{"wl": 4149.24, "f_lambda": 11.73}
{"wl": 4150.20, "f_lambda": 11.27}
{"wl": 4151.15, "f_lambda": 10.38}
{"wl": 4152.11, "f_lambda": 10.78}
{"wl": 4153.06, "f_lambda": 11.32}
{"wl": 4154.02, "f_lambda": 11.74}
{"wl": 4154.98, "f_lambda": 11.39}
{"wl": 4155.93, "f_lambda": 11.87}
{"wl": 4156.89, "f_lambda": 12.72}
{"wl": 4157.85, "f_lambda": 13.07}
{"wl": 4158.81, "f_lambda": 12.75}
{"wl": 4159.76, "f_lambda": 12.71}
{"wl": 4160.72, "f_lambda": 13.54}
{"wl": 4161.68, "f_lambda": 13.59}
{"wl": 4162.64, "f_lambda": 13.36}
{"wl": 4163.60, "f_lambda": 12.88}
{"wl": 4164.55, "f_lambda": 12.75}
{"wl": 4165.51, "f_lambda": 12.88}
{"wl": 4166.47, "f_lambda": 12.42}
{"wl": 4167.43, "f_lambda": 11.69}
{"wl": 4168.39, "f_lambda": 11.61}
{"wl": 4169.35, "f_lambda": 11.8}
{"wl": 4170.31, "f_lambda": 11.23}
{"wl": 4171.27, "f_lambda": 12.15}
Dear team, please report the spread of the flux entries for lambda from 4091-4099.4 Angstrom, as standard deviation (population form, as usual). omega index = 1.6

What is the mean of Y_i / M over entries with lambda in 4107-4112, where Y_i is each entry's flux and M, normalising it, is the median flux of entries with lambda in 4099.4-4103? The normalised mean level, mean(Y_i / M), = 1.13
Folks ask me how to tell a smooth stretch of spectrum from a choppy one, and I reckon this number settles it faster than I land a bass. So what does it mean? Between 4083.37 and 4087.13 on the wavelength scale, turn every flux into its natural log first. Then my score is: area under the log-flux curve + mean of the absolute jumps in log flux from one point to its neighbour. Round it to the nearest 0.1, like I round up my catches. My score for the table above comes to 10.1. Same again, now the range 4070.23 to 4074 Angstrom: 9.7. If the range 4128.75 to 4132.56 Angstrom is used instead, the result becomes 9.5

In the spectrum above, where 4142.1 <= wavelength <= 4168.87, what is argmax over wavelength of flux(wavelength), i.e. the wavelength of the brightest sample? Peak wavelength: 4147.33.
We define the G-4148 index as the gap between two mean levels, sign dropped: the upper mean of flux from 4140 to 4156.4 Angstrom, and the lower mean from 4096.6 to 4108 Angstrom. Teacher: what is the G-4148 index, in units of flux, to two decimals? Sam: 0.24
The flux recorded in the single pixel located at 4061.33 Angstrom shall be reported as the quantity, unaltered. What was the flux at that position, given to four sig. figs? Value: 11.90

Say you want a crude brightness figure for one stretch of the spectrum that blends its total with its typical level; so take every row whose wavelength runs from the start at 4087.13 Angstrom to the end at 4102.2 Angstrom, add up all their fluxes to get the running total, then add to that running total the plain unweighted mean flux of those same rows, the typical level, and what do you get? 214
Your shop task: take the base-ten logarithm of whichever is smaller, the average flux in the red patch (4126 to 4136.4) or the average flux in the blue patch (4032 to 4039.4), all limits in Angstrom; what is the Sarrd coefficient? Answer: 1.12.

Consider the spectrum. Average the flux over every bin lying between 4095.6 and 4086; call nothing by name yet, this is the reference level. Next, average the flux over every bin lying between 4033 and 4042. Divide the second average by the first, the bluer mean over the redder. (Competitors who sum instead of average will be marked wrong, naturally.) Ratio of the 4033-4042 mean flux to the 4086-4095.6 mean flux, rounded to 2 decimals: 1.01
